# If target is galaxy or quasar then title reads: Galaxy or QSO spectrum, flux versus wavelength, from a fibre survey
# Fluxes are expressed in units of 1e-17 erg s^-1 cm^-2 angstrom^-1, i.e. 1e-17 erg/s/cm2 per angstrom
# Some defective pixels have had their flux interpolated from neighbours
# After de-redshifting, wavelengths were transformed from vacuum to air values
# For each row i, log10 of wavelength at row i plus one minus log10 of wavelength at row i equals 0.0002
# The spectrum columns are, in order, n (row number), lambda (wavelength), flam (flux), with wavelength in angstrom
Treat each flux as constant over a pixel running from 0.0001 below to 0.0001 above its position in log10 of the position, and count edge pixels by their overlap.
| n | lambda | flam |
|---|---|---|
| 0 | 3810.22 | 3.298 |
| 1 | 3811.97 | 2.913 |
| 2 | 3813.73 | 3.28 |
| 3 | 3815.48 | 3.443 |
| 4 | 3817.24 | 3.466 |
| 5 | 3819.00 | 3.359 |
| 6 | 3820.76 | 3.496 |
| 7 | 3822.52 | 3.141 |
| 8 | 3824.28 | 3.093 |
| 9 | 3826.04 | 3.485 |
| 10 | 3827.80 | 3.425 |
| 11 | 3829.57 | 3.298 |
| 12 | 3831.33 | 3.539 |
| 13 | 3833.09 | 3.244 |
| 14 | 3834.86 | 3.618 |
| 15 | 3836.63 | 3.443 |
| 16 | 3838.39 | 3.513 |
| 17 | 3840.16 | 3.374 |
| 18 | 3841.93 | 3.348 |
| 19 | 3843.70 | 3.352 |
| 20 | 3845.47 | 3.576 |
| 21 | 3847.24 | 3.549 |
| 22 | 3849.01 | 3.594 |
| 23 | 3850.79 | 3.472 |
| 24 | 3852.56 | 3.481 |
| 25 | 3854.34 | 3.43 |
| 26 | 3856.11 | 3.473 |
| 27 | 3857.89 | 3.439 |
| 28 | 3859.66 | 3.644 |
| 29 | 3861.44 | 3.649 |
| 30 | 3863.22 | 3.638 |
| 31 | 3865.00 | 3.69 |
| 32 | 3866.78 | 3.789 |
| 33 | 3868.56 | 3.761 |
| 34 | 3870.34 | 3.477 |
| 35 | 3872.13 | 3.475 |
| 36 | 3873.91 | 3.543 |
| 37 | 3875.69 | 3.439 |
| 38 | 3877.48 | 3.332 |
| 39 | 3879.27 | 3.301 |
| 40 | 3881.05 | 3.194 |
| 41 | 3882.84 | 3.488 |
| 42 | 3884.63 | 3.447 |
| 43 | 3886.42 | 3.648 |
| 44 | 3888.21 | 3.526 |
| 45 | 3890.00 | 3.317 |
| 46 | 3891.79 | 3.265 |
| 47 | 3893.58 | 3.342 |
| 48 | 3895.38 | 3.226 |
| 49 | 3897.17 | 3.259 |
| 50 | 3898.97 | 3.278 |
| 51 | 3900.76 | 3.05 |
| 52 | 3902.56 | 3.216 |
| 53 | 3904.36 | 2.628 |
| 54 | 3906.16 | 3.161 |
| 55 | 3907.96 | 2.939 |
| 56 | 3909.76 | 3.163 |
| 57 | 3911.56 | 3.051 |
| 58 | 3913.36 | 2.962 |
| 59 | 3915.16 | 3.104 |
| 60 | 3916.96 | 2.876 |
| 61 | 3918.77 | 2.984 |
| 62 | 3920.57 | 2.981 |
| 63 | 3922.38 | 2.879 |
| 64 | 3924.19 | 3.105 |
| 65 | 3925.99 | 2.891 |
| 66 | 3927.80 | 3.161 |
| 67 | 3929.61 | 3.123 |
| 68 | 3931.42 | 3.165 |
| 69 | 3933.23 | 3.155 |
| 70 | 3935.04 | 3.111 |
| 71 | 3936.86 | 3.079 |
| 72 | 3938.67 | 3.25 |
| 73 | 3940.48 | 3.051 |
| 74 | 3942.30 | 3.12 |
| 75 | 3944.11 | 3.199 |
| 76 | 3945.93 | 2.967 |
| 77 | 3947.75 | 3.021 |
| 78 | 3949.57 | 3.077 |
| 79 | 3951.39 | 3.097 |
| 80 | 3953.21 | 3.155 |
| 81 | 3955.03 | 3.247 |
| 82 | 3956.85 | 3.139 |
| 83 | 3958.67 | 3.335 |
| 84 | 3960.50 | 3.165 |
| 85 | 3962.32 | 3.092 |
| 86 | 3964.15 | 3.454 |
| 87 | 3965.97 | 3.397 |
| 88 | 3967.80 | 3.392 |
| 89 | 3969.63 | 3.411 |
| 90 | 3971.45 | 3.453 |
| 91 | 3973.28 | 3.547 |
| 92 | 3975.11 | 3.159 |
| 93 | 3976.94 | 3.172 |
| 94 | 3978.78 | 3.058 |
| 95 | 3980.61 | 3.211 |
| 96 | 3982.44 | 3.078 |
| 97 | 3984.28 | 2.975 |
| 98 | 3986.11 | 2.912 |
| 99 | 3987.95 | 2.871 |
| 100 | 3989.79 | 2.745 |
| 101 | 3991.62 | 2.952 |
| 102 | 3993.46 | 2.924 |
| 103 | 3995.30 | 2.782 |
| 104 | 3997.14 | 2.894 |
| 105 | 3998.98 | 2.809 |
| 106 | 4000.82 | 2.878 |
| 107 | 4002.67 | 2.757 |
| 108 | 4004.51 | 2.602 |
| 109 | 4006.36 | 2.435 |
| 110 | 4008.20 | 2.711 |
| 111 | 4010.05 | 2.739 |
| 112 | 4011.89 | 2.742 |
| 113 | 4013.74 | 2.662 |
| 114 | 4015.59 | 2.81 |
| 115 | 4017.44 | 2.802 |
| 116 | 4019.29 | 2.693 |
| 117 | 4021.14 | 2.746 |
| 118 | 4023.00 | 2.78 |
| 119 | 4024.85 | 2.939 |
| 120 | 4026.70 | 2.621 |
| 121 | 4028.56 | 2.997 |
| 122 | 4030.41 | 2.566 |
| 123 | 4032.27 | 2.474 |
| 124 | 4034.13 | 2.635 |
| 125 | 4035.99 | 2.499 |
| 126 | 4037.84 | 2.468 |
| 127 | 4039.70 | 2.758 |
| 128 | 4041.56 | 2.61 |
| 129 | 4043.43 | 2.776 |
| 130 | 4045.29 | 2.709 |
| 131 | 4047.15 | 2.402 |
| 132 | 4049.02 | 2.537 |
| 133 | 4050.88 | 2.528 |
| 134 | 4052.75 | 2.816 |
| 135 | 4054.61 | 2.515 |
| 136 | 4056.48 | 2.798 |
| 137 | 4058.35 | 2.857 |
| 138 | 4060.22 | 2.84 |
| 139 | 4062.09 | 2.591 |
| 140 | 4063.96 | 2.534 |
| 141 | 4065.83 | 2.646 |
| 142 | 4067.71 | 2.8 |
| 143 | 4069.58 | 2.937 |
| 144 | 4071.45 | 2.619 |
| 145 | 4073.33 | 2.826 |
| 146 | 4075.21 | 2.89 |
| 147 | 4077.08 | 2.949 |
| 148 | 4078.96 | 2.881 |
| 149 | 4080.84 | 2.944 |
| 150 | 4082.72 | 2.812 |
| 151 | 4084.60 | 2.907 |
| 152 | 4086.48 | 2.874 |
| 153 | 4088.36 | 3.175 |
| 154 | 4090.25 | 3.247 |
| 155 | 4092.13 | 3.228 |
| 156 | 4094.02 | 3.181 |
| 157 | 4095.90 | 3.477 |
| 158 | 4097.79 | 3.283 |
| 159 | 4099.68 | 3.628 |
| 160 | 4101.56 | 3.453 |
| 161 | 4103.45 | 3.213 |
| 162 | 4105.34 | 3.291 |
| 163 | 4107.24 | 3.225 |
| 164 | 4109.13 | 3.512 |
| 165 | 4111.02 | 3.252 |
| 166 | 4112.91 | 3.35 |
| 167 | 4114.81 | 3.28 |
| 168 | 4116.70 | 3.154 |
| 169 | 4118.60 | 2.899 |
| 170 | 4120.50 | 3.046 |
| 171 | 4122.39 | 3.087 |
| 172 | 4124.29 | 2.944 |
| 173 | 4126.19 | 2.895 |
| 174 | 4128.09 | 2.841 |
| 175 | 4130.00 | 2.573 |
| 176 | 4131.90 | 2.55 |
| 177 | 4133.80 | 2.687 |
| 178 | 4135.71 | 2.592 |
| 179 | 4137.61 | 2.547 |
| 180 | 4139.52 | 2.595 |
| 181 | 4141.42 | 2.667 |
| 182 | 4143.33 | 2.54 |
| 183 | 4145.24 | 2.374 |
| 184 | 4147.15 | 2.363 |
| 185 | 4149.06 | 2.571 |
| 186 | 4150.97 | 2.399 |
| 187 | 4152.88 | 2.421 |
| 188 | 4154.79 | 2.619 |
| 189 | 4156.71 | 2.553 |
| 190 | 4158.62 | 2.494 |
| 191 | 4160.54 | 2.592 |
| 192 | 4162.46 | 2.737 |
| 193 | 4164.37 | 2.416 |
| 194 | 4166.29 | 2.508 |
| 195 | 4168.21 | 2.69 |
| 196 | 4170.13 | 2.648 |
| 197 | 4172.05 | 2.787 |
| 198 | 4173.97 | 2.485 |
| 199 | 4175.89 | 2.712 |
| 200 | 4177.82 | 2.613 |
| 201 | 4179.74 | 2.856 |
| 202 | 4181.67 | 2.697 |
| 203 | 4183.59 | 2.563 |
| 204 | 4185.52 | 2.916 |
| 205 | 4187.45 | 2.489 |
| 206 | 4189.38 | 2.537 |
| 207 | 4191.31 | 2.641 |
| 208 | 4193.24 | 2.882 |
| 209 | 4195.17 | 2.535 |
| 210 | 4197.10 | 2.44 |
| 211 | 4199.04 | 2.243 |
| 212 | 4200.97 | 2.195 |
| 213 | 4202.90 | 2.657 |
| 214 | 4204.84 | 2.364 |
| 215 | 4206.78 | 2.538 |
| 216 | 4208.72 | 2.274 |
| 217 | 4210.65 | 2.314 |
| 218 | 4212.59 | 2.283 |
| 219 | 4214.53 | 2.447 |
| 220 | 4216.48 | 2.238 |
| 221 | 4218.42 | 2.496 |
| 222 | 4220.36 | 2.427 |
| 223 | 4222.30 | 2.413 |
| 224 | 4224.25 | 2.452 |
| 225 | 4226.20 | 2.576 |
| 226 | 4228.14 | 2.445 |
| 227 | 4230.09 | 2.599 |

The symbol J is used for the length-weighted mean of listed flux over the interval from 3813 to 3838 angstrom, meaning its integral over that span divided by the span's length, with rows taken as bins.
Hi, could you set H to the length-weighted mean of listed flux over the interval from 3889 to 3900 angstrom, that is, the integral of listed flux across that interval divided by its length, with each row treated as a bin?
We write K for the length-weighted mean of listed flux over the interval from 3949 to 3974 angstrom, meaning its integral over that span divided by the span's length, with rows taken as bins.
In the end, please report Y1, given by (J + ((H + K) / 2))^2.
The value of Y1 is 44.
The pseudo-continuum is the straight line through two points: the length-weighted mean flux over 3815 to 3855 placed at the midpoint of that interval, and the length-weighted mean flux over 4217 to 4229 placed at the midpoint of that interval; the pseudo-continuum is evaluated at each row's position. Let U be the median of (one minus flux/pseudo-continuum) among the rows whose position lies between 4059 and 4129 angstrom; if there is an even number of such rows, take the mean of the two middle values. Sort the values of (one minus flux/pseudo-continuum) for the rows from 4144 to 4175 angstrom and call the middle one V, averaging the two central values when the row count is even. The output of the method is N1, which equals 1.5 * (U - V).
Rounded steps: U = -0.09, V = 0.03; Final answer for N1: -0.18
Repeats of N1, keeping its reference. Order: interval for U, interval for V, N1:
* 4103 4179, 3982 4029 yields -0.11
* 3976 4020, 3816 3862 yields 0.11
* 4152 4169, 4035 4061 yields -0.09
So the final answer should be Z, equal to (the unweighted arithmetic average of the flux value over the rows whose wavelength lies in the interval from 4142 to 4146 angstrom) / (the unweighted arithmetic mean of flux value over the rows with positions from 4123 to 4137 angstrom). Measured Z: 0.90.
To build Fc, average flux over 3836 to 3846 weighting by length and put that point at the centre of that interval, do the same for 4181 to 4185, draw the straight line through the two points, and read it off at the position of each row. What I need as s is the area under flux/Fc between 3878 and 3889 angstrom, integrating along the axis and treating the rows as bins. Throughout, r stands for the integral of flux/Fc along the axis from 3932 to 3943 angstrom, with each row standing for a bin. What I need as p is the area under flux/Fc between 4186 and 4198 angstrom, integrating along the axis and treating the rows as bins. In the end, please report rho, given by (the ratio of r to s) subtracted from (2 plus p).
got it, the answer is 12.9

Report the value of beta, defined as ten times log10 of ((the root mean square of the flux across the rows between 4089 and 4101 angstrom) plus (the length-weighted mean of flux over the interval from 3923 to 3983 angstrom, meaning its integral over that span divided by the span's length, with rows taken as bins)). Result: 8.1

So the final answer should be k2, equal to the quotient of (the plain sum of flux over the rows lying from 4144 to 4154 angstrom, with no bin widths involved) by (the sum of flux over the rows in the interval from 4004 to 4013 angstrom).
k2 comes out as 0.92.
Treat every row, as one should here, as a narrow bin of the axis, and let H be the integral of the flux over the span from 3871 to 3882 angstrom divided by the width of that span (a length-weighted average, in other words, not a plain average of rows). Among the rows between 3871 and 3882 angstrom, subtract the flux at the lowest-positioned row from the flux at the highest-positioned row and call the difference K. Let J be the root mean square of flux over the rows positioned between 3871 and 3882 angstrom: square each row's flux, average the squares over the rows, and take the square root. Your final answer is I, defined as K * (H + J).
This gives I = -1.9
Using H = 3.38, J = 3.4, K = -0.3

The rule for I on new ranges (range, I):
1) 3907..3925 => 1.0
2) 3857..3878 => -0.8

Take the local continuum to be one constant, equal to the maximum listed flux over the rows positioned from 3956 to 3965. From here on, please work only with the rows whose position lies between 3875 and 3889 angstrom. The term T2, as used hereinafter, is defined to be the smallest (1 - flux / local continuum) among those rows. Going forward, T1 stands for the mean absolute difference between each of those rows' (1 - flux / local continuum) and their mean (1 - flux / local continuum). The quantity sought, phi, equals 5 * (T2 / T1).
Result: -9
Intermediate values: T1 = 0.032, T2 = -0.06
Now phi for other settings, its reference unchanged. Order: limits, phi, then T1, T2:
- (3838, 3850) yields -7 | 0.028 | -0.04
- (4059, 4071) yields 19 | 0.039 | 0.15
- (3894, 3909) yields 5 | 0.048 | 0.05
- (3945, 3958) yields 15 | 0.020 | 0.06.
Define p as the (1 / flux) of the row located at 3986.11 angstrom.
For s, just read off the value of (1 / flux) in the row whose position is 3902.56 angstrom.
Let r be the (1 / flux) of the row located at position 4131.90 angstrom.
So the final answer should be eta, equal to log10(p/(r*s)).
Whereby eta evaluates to 0.45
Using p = 0.343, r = 0.392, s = 0.31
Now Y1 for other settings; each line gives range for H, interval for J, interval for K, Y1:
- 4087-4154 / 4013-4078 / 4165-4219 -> 30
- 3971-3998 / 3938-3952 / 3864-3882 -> 41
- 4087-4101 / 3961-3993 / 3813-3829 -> 42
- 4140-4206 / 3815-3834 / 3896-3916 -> 38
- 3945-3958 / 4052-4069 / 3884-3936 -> 34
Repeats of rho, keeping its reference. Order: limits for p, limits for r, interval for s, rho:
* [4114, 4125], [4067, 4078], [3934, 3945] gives 13.1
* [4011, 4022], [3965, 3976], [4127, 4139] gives 10.9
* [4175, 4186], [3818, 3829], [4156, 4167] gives 12.2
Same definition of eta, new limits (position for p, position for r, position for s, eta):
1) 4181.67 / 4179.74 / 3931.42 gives 0.53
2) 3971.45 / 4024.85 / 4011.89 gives 0.37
